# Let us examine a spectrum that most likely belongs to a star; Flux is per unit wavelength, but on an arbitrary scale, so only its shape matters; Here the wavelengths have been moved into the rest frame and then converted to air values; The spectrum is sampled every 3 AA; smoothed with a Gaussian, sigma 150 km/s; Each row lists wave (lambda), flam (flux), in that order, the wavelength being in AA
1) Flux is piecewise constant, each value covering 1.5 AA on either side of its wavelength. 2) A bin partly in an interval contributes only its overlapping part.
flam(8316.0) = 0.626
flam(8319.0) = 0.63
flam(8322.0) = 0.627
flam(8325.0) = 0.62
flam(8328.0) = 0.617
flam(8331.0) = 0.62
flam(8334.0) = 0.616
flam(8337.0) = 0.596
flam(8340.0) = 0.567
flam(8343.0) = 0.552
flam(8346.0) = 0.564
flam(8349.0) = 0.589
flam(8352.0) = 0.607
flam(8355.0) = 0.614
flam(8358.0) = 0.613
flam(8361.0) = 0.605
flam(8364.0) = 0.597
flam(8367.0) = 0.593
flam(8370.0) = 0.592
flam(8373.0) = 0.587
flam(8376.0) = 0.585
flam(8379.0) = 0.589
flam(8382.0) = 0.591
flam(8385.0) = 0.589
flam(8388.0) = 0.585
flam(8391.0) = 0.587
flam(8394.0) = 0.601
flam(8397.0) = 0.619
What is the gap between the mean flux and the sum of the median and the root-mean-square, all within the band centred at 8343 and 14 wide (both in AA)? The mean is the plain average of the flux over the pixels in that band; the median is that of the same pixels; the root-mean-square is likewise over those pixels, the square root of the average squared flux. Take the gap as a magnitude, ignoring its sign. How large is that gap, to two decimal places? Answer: 0.57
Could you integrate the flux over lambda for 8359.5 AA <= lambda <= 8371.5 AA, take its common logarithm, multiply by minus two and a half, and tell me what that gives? -2.14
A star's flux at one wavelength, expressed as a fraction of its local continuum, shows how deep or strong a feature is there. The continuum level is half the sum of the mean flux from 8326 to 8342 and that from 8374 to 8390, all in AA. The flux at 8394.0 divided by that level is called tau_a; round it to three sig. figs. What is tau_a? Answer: 1.01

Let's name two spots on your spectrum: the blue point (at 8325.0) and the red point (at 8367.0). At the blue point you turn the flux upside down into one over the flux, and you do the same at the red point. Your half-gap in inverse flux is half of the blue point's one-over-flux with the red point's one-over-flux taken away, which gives -0.037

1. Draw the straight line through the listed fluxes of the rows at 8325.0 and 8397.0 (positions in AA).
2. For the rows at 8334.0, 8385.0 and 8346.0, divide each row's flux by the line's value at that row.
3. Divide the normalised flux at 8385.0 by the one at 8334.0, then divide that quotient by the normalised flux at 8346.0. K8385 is 1.05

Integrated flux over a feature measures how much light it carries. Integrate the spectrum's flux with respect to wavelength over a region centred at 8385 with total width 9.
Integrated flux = 5.3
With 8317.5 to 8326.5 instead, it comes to 5.6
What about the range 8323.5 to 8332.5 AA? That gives 5.6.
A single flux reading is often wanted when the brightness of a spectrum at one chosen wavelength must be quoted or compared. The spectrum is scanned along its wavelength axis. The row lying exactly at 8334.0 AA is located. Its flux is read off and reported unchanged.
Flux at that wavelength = 0.616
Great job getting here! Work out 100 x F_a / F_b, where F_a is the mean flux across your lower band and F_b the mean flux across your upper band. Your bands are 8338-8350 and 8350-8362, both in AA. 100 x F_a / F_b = 93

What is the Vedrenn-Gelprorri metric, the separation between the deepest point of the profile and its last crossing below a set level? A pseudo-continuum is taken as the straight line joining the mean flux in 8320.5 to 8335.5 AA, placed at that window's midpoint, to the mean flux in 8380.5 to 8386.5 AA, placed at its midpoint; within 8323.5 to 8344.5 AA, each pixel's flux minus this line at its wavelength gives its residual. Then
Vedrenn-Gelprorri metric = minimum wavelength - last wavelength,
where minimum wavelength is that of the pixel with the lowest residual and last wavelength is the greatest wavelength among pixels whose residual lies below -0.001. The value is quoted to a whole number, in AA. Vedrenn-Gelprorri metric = 0 AA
